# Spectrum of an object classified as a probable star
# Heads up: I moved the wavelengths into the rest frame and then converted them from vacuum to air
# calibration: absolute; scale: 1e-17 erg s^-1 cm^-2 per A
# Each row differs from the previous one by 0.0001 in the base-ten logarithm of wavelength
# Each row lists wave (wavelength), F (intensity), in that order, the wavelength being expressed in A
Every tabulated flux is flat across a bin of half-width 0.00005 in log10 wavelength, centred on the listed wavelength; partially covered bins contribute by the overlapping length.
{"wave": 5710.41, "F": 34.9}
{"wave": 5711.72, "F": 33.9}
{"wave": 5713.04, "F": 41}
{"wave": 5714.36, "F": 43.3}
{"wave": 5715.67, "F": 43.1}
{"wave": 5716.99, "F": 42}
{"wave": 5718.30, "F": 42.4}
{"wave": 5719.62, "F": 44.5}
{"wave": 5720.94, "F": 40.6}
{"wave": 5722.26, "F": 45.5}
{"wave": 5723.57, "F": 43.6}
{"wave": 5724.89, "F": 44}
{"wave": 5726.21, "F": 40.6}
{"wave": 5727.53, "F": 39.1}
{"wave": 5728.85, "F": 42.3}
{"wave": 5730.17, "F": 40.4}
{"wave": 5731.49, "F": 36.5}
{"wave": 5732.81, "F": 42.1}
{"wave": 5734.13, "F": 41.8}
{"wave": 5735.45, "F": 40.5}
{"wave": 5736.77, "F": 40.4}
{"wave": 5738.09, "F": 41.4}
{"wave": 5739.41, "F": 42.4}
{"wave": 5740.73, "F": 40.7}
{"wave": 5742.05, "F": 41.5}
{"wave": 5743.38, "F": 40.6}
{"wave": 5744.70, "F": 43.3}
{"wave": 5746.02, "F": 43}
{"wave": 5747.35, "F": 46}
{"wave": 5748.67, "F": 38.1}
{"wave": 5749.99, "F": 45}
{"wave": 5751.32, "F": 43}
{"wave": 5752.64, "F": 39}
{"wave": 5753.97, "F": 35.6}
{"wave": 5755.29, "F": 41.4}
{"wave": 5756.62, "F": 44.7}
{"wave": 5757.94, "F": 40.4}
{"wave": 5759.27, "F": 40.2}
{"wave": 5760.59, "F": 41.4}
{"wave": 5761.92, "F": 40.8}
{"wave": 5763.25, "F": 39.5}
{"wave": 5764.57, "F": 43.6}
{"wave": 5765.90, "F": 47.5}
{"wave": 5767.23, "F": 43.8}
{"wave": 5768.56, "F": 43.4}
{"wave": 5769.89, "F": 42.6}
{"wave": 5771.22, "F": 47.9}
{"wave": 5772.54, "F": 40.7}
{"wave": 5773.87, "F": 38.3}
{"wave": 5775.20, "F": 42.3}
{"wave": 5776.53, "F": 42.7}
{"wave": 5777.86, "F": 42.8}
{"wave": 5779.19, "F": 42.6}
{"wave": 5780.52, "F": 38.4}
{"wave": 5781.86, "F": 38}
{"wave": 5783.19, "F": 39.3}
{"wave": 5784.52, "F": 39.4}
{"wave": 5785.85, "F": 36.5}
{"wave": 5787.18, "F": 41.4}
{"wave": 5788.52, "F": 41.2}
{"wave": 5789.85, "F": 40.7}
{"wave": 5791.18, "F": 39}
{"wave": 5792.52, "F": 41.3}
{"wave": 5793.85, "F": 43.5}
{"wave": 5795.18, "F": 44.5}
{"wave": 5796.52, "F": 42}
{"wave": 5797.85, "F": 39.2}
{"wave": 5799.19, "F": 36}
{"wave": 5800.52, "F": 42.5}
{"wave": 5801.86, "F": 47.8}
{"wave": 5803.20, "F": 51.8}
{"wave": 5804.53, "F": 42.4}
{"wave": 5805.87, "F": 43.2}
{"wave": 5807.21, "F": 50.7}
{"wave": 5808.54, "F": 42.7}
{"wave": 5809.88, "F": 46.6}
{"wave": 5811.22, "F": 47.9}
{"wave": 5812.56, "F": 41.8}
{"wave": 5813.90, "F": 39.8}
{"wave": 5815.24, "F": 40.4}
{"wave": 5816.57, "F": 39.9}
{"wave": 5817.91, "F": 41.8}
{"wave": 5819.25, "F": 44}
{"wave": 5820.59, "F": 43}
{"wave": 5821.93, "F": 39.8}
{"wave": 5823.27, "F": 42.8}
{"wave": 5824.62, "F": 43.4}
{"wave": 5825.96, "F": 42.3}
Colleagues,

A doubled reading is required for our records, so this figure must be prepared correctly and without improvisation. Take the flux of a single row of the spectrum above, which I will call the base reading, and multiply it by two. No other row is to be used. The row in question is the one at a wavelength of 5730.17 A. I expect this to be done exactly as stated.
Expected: 81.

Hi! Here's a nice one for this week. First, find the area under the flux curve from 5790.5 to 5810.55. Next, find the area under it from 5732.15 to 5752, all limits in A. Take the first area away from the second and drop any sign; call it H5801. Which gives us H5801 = 40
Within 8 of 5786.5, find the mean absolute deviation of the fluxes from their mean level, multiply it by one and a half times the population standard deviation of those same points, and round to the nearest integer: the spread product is 5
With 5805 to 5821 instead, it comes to 12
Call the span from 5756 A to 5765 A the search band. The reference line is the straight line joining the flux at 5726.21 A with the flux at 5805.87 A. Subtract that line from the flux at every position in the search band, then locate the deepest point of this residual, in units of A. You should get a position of 5763.25 A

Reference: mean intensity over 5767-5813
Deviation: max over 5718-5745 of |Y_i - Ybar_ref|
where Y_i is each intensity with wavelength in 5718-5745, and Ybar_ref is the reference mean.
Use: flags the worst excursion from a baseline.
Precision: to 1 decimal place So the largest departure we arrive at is 5.9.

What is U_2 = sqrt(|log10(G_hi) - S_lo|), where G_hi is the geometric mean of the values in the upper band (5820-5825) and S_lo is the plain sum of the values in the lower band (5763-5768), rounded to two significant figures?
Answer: 13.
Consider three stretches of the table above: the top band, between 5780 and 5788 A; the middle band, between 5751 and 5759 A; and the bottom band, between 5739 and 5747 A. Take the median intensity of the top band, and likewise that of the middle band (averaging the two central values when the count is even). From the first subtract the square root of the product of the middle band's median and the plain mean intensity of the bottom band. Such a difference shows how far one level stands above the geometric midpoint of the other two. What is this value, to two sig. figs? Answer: -2.6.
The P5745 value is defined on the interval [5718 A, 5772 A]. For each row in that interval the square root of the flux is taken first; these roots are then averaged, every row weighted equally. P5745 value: 6.48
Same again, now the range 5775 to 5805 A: 6.44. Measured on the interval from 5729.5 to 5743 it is 6.38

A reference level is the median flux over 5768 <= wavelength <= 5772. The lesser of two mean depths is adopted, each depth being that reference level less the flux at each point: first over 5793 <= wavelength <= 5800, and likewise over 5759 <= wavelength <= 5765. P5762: 2.3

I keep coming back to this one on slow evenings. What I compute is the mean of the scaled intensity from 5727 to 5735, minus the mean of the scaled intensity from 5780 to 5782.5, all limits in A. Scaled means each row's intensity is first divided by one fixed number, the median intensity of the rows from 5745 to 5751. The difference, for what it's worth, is 0.05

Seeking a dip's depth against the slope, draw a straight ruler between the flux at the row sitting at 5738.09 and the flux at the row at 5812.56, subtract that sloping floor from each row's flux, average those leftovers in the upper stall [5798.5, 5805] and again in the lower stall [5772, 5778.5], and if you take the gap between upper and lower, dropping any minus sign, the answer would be 2.6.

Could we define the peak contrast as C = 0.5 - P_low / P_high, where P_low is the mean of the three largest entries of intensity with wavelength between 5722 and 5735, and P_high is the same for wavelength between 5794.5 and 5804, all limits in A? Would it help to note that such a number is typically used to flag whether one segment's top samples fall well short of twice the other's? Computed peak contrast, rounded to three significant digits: -0.424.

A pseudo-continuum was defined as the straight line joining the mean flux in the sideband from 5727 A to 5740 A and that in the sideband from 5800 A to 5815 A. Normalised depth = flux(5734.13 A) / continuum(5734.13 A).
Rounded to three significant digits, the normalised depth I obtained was 1.03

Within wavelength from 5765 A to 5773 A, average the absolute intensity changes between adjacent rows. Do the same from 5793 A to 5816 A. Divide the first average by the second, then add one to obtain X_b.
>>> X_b 1.9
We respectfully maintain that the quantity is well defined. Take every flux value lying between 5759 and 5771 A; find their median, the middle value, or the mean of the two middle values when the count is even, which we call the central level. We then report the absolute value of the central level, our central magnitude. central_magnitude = 42.6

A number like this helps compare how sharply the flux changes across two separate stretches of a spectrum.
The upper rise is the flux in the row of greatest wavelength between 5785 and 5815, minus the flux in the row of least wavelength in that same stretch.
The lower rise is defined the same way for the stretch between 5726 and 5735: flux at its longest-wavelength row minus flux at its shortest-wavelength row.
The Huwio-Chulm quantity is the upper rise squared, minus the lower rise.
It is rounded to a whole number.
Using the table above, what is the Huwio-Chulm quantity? 10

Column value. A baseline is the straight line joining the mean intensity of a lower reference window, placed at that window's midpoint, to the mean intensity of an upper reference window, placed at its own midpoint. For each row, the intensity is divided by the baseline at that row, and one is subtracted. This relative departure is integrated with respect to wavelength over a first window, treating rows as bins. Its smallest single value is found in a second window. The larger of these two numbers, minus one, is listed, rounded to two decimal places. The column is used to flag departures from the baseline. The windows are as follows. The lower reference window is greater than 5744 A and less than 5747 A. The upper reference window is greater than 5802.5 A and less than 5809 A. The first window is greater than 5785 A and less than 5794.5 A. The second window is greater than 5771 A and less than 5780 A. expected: -1.14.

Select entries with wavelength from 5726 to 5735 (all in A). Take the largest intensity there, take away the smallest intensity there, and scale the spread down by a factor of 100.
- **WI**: 0.058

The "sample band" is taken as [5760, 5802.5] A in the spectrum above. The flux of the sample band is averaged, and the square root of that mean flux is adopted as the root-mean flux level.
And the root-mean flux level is 6.45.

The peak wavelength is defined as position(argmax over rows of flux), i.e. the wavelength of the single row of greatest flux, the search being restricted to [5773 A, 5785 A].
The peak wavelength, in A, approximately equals 5777.86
